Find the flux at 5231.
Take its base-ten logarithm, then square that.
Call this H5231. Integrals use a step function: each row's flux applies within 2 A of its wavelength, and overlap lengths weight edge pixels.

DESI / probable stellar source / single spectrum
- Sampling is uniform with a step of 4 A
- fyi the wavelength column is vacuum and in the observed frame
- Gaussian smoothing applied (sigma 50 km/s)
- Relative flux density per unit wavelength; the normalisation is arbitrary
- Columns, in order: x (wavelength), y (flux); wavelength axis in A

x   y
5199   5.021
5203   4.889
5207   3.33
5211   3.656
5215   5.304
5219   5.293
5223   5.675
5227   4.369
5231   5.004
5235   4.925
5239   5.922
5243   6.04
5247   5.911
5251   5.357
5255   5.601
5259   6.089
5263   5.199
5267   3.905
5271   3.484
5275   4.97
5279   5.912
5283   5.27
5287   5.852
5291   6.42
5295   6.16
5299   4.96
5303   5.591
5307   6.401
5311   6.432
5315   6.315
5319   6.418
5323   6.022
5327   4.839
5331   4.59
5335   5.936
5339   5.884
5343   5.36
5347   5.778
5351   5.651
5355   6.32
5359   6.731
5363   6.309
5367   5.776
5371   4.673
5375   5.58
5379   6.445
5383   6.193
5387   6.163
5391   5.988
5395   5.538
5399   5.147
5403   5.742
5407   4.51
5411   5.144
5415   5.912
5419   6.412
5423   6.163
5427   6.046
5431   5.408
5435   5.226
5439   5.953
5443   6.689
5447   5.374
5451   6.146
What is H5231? 0.49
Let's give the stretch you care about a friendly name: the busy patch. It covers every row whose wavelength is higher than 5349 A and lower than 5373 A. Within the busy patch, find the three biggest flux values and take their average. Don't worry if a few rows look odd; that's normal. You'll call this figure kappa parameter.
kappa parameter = 6.5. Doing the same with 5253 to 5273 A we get 5.6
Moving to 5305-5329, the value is 6.4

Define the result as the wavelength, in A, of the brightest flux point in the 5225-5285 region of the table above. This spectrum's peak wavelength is 5259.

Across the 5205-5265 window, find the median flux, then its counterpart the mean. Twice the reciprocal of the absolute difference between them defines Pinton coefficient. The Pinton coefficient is 16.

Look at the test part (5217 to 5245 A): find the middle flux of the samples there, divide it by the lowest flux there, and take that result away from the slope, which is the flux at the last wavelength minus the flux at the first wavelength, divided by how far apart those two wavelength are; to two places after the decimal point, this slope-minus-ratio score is -1.18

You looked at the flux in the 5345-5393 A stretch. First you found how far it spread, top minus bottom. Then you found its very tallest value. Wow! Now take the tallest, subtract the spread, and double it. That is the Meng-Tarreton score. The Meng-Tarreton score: 9.35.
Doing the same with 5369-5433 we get 9.02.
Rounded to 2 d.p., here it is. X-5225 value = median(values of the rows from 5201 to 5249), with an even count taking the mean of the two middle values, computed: 5.15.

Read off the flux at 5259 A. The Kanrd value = 6.089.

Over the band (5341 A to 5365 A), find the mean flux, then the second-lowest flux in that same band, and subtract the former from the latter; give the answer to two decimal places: -0.37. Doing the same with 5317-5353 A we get -0.77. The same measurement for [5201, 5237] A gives -1.06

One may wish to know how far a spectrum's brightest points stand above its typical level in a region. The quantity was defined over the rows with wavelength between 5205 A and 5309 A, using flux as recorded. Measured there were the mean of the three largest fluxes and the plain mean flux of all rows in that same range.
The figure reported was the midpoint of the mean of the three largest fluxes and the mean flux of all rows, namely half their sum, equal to 5.8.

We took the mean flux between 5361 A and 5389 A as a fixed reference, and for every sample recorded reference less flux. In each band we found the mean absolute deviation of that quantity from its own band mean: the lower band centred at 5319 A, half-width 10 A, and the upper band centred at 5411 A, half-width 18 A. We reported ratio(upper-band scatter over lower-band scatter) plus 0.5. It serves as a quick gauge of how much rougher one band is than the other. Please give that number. 1.53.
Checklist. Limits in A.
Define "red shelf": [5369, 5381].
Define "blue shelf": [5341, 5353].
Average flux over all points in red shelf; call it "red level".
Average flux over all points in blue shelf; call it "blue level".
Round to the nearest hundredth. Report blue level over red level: 1.01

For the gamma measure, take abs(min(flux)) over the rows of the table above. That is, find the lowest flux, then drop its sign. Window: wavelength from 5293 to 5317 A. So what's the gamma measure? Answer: 5.0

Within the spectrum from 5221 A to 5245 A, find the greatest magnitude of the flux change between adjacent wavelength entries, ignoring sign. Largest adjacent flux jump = 1.31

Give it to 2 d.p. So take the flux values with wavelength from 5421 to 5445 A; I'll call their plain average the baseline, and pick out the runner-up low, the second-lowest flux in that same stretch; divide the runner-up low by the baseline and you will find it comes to 0.91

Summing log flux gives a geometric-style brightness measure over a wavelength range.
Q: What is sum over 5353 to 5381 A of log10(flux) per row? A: 5.42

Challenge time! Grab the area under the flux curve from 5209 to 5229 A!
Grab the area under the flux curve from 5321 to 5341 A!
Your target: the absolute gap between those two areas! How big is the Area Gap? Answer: 12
